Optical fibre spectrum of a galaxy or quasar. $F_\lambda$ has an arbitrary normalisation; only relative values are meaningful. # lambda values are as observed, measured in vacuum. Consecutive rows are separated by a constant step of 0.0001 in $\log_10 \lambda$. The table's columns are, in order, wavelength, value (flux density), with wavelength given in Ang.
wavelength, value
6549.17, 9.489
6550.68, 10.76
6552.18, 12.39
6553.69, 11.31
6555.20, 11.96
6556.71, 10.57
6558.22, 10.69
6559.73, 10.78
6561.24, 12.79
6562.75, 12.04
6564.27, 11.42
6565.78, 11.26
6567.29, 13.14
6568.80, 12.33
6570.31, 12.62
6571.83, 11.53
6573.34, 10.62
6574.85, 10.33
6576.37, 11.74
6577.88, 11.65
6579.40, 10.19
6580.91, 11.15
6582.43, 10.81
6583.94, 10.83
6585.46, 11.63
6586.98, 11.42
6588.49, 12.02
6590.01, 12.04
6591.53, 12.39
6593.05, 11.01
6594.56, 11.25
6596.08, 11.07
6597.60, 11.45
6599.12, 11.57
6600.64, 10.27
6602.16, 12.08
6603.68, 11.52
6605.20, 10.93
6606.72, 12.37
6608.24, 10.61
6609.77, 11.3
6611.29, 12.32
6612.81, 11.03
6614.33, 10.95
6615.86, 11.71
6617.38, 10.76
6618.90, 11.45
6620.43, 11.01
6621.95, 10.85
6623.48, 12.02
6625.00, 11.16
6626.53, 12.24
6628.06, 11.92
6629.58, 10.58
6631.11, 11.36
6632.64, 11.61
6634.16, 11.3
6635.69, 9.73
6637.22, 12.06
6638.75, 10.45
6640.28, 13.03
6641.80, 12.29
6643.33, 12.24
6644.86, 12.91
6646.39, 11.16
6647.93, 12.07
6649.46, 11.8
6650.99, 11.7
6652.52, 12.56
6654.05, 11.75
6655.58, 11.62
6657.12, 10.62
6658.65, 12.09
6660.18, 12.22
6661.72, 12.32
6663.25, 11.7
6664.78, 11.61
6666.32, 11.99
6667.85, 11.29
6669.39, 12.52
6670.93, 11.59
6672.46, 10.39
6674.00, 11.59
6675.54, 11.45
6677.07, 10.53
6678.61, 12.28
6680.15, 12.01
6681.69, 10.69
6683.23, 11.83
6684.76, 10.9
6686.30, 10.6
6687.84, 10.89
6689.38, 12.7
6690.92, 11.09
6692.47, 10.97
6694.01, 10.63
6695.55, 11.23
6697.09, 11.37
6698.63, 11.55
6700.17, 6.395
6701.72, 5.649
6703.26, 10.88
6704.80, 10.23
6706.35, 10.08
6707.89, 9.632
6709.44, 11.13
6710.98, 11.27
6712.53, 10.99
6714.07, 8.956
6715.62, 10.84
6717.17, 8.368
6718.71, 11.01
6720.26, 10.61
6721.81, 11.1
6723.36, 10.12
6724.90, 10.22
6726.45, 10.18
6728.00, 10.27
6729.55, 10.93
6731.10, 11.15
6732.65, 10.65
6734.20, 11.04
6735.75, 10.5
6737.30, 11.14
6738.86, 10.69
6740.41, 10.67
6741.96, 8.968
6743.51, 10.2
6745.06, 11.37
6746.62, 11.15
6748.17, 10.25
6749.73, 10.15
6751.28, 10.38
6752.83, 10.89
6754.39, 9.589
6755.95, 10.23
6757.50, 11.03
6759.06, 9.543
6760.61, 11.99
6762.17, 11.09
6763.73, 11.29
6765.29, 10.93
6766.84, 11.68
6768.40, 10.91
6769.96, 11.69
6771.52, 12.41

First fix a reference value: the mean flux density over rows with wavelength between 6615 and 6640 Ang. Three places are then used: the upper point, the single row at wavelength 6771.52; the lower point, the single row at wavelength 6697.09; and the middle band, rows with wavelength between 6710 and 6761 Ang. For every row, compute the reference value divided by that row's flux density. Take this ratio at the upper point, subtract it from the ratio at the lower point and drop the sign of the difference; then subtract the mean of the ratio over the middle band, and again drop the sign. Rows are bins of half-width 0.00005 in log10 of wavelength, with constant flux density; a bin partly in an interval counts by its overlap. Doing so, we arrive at 1.00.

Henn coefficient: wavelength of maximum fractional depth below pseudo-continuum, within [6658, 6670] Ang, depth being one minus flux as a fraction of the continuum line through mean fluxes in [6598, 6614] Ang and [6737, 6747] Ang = 6667.85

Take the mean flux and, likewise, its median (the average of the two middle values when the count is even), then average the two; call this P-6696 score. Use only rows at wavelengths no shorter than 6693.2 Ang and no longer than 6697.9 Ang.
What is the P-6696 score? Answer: 11.2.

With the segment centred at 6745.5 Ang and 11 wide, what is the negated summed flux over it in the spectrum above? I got -73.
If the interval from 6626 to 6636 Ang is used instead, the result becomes -79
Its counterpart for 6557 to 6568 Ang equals -82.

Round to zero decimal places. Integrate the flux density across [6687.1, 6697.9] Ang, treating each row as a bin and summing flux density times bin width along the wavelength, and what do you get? 122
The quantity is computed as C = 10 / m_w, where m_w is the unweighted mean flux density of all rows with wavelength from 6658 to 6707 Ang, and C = 0.91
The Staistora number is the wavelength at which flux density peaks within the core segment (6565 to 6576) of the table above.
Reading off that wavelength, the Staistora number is 6567.29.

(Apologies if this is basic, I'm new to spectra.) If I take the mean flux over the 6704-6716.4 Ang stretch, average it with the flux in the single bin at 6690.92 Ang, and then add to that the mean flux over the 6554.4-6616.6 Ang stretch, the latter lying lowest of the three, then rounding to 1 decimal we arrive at 22.2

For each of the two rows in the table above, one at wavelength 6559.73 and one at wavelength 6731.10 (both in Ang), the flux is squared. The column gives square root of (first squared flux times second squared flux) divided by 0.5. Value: 240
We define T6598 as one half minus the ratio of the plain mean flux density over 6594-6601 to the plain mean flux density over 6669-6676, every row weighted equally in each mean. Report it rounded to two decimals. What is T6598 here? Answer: -0.47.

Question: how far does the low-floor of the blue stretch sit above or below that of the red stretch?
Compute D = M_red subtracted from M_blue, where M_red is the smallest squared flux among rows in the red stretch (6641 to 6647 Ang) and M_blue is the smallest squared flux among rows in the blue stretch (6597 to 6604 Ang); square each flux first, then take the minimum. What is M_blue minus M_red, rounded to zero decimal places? -19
